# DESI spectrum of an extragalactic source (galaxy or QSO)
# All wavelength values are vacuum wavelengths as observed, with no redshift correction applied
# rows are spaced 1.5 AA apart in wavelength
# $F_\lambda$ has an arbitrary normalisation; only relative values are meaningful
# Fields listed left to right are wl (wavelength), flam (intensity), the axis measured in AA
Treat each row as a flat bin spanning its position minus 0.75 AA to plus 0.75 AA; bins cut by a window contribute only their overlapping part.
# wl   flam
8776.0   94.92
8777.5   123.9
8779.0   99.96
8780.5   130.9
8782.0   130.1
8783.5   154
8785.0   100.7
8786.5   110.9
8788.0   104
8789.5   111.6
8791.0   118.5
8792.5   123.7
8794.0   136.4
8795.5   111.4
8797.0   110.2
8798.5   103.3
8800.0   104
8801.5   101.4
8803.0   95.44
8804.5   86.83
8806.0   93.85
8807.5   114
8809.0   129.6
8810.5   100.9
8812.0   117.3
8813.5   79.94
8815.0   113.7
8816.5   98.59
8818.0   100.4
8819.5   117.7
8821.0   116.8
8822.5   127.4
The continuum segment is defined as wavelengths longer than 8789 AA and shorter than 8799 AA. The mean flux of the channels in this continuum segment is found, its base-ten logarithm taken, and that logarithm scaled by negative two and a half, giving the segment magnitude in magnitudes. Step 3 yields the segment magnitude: -5.17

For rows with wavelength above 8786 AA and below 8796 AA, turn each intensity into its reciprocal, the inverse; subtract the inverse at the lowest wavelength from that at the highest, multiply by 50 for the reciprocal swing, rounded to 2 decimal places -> 0.00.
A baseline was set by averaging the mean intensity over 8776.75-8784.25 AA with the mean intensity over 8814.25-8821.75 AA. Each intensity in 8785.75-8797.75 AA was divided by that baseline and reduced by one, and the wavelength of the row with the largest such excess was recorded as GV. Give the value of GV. 8794.0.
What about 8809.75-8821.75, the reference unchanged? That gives 8819.5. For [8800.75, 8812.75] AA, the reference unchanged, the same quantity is 8809.0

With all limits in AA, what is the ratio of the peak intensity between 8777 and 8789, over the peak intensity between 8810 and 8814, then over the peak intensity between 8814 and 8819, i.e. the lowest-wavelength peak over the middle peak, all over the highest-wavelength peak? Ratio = 0.0115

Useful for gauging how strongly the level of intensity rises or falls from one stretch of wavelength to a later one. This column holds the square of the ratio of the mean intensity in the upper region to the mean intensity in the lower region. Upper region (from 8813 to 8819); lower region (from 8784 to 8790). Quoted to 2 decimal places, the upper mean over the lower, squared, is 0.84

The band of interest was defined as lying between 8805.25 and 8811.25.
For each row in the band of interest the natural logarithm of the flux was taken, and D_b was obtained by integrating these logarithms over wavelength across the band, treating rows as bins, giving 28.1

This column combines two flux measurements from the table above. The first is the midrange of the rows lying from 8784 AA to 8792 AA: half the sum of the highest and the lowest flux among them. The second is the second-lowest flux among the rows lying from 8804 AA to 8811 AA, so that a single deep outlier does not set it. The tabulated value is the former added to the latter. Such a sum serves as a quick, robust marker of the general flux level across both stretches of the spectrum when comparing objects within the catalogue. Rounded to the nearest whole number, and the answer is 203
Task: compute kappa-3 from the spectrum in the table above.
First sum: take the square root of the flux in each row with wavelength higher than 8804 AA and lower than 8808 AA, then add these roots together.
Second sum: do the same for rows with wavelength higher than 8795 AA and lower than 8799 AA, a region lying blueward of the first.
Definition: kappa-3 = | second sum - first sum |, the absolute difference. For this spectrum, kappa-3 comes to 1.5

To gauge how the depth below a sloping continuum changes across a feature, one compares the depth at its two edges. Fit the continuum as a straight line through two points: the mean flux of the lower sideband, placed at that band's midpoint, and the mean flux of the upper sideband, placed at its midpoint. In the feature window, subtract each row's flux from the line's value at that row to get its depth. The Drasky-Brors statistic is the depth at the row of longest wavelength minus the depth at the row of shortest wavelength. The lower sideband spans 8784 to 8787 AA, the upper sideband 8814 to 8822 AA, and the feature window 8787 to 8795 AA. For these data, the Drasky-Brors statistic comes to -32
